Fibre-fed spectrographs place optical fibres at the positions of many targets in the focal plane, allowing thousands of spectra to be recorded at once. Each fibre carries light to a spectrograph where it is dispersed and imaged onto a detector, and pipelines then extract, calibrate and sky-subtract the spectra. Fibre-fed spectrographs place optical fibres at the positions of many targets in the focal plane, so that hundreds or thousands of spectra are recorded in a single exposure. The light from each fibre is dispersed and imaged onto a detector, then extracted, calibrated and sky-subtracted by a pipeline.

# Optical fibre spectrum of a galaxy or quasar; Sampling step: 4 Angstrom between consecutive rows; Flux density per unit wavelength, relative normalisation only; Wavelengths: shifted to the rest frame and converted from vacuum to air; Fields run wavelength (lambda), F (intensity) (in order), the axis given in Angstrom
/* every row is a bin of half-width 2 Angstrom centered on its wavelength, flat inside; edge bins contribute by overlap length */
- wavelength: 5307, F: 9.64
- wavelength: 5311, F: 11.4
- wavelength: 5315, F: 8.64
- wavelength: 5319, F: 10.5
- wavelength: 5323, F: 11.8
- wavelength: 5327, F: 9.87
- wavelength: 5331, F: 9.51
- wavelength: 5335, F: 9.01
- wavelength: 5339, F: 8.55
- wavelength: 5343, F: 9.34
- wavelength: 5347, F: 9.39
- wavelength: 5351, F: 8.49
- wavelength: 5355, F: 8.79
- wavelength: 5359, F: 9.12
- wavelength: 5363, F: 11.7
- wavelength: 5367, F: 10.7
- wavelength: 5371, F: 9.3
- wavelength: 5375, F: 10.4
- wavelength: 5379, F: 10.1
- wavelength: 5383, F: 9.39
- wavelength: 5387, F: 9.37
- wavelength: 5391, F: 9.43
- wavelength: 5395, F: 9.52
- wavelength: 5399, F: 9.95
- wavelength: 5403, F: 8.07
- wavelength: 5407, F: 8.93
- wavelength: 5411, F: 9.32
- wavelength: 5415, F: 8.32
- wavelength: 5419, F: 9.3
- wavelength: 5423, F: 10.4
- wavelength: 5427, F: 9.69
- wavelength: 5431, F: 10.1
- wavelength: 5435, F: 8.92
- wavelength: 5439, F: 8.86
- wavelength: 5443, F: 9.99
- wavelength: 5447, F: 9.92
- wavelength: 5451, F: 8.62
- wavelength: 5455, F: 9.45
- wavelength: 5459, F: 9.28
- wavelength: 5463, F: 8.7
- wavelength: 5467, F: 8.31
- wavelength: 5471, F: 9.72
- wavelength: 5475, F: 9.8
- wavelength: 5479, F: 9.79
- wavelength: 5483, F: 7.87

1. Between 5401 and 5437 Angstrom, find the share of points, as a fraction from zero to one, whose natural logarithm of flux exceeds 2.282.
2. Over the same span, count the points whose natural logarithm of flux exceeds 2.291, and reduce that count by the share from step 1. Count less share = 1.8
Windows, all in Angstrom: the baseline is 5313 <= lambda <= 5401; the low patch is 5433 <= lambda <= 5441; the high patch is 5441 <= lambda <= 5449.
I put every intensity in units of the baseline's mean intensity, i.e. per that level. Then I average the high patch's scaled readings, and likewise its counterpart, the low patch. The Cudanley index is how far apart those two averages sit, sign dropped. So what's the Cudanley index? 0.11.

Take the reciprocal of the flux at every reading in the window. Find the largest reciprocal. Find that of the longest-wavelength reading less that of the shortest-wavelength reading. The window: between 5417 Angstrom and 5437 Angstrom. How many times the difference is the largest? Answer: 24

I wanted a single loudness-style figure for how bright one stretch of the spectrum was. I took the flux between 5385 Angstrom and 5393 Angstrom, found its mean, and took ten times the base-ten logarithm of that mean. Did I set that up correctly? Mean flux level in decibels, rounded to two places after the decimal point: 9.73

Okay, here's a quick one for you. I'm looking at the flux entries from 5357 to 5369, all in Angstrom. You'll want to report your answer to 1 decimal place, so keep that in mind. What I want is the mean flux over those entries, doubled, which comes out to 21.0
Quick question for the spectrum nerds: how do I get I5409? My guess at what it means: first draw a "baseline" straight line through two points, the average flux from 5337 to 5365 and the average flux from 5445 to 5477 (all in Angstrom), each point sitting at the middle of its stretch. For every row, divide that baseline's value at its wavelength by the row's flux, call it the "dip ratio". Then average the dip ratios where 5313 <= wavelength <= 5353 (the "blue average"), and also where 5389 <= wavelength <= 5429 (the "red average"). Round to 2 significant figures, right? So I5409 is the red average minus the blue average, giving 0.011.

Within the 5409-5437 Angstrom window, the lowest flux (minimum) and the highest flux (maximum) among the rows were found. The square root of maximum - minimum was 1.4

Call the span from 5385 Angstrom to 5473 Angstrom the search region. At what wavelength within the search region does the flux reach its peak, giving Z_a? 5423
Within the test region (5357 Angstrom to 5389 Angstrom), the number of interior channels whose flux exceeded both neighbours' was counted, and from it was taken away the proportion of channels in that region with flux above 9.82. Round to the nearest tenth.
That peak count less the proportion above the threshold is 1.5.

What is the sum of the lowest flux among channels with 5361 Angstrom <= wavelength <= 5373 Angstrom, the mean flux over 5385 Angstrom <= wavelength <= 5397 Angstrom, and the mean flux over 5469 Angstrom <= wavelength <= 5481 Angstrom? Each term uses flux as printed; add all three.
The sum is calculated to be 28.5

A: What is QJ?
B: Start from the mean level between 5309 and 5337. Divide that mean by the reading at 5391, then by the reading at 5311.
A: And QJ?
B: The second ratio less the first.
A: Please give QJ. -0.2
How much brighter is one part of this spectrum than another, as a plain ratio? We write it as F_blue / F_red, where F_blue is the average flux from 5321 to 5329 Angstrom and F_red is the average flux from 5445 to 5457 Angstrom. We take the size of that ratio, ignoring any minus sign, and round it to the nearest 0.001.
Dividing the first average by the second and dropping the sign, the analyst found 1.161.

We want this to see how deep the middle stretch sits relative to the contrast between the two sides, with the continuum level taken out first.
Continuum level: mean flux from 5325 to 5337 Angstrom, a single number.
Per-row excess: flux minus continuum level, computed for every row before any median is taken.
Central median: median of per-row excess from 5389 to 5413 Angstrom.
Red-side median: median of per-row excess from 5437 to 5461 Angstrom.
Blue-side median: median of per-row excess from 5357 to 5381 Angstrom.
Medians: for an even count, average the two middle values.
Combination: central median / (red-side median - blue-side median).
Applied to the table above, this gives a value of 0.1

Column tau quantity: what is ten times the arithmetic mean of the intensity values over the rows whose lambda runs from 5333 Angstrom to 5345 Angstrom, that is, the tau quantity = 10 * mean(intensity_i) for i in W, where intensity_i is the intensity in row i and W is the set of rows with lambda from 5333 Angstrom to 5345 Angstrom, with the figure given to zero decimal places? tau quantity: 90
